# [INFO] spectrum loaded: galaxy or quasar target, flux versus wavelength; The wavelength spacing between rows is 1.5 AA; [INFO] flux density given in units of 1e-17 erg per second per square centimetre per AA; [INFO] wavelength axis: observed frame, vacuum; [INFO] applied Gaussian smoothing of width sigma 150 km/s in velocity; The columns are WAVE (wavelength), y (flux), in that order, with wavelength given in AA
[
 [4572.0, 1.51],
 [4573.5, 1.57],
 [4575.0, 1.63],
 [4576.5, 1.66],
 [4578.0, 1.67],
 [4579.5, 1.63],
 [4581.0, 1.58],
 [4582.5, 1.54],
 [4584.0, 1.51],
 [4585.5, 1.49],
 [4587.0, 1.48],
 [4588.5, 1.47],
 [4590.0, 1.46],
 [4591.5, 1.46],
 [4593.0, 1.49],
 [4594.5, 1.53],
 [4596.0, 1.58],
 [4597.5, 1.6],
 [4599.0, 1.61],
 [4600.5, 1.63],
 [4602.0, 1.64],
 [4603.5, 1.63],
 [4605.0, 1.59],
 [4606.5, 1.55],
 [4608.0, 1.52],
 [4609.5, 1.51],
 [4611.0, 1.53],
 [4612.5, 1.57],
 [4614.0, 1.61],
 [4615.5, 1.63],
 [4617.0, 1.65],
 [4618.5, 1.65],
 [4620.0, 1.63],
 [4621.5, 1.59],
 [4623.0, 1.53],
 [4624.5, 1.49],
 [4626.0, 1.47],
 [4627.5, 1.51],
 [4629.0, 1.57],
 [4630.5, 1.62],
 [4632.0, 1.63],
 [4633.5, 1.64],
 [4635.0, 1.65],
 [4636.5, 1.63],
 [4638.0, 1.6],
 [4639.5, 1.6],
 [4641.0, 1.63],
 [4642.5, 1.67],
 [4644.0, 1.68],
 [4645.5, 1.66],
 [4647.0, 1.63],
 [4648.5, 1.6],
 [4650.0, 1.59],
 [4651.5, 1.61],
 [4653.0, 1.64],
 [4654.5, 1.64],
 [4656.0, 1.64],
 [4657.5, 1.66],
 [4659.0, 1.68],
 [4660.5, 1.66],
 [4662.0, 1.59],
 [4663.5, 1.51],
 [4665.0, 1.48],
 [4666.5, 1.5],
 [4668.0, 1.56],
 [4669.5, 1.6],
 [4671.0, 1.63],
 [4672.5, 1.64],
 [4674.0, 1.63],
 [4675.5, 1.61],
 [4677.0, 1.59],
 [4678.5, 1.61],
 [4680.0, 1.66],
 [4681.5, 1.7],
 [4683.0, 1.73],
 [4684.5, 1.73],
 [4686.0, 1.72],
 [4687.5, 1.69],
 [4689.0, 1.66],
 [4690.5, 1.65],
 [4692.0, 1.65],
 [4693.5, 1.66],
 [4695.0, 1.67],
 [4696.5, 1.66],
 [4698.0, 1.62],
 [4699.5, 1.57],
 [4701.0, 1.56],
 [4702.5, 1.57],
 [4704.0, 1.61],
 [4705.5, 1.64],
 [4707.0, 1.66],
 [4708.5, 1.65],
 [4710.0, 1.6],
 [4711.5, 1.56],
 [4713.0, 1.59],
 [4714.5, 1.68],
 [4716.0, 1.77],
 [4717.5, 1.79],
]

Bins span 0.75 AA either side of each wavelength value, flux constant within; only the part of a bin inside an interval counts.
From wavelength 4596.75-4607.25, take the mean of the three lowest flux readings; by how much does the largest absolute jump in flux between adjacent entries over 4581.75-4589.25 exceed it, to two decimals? -1.55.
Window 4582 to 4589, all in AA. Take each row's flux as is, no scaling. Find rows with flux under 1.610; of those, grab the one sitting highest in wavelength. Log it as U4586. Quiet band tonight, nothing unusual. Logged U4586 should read 4588.5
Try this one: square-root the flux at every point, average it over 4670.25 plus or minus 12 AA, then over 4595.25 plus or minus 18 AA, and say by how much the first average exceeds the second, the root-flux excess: 0.020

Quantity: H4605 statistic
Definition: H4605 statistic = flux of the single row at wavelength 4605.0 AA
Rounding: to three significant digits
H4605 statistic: 1.59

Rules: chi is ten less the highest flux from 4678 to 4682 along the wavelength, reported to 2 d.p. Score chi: 8.30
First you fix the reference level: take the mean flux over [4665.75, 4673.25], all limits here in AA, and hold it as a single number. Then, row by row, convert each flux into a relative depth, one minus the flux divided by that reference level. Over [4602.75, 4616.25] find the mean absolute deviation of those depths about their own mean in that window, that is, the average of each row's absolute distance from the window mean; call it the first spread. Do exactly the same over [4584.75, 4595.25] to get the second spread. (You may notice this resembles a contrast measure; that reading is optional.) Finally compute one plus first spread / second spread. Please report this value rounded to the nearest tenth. 3.2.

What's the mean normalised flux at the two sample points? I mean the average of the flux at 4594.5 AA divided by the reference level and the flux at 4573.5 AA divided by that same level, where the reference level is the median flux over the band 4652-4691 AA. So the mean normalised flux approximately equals 0.95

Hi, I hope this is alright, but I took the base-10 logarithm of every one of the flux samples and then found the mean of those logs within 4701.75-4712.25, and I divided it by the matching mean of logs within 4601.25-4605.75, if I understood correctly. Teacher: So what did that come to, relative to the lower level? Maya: 0.99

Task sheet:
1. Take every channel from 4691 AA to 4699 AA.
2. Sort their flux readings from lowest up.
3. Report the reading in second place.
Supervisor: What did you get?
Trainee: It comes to 1.65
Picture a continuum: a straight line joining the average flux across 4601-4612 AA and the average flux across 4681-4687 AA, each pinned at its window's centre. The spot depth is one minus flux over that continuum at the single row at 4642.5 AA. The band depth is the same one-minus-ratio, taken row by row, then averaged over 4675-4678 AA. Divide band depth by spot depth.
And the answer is -3.2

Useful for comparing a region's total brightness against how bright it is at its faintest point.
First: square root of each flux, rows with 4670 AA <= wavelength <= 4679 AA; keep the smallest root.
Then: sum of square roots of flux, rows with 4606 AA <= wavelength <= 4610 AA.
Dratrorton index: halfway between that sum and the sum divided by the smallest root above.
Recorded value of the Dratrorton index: 3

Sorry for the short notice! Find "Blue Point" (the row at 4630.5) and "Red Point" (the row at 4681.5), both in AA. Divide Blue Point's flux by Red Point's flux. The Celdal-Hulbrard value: 0.95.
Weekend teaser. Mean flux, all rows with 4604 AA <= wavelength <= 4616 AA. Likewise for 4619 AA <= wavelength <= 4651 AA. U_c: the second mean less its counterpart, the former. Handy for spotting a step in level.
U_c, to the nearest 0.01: 0.04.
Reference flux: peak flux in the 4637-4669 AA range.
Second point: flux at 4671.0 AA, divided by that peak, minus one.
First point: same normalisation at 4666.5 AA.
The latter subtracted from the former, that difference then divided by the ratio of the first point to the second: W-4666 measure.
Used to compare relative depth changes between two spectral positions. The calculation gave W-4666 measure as 0.021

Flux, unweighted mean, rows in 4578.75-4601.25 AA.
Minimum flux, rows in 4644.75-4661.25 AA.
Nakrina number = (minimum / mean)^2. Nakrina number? 1.07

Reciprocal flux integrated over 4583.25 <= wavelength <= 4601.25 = 11.8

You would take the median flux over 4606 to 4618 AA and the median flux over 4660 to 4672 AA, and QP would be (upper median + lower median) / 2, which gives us 1.57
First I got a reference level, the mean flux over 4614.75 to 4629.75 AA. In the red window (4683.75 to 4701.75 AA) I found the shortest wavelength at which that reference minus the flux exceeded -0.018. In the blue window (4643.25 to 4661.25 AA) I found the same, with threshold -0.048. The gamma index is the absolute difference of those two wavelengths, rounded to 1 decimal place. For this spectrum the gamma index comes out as 51.0 AA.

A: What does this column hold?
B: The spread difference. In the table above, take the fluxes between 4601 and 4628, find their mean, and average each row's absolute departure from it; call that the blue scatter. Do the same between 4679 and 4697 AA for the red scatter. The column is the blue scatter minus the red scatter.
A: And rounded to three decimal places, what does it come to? 0.025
